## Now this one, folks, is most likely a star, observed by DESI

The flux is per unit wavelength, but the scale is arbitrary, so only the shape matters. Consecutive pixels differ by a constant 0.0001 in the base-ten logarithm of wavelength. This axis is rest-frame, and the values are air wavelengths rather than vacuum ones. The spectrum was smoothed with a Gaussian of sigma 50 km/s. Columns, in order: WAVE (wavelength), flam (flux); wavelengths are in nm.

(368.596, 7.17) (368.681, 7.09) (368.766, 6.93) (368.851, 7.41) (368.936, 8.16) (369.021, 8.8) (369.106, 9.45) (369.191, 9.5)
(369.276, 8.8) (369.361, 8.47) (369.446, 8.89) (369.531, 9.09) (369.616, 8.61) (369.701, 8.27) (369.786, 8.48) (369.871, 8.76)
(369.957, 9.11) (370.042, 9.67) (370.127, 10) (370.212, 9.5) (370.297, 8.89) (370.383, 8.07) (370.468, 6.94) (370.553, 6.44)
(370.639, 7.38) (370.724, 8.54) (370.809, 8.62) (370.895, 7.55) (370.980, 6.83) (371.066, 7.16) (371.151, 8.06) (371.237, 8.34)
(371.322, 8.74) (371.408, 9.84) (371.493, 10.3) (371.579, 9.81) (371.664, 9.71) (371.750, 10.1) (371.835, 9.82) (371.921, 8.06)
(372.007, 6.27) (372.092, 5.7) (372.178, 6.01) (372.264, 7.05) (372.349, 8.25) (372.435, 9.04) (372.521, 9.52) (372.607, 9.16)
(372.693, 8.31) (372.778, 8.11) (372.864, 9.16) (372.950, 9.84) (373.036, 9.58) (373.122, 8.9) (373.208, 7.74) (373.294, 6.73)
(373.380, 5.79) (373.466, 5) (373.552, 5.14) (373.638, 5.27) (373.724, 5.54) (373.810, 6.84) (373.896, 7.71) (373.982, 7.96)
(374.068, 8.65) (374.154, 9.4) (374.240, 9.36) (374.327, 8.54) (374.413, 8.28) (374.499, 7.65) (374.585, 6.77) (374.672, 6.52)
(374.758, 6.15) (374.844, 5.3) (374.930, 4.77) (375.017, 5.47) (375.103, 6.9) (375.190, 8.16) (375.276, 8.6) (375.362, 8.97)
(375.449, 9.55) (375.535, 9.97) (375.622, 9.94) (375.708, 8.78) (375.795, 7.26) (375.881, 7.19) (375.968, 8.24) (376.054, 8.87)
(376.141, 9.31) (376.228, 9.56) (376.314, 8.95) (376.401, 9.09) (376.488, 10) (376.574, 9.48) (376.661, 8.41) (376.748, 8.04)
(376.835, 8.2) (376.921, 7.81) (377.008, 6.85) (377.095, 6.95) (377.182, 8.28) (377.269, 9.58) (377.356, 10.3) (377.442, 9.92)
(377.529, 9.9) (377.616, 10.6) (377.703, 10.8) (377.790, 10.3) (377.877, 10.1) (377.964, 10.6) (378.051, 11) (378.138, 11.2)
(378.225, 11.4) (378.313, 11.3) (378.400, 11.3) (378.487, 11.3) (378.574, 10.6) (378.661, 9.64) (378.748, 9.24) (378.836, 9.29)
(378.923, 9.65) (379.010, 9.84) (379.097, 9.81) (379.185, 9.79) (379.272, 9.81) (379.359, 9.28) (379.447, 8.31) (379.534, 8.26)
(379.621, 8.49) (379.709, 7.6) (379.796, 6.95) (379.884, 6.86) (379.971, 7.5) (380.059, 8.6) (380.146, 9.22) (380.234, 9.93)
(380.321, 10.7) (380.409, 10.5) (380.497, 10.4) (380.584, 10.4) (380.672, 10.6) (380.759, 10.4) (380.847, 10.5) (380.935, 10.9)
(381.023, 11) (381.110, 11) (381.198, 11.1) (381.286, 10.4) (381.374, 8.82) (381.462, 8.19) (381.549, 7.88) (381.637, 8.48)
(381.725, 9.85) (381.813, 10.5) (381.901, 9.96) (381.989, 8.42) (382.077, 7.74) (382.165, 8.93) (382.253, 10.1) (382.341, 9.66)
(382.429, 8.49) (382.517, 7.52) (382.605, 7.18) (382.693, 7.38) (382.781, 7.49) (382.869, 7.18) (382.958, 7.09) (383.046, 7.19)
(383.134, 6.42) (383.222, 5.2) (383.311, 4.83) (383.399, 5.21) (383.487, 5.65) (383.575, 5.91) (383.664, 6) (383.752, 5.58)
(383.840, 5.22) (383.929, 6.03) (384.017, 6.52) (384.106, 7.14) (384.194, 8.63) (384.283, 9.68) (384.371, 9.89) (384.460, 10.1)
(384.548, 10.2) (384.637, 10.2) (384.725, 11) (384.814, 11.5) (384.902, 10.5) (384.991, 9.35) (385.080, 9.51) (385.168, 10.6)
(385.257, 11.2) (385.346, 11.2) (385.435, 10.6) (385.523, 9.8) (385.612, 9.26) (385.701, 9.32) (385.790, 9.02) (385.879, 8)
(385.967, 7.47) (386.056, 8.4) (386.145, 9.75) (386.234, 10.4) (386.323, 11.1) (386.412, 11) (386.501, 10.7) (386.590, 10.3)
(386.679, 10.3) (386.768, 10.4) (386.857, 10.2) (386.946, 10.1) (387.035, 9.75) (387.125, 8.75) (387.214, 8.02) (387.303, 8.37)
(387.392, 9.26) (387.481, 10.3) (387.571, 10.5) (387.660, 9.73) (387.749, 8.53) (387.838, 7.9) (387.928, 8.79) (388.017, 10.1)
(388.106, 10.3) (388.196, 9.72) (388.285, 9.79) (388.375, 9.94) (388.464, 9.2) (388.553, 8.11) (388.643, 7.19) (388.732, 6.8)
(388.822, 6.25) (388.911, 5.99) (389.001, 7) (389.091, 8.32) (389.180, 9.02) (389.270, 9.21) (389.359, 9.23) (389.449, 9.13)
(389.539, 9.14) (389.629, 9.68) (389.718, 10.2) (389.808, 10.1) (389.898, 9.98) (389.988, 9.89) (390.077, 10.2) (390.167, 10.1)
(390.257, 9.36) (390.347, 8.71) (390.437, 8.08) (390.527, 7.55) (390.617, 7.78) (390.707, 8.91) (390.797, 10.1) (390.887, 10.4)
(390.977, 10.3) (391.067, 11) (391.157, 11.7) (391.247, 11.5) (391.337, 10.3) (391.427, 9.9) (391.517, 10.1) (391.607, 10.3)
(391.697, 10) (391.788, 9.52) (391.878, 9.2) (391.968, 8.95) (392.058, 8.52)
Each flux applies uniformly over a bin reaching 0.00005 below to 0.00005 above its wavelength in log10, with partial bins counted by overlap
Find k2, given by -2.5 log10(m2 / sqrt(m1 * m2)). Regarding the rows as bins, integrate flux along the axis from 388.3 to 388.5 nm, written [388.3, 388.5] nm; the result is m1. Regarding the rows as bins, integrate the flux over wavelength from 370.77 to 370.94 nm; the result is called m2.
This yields 0.18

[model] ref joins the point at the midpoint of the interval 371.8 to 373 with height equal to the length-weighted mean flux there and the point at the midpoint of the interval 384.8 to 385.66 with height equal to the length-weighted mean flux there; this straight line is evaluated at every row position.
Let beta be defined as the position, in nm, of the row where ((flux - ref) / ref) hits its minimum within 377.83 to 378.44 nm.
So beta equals 377.877 nm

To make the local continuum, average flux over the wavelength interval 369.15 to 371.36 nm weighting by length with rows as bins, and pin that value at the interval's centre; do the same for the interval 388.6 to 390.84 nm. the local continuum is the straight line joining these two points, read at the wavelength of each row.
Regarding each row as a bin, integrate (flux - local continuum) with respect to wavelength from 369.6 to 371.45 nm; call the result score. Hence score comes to -0.1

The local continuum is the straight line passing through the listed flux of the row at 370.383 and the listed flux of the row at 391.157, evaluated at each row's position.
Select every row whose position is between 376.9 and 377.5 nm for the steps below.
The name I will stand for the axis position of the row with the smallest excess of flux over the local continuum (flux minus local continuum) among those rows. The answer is 377.008 nm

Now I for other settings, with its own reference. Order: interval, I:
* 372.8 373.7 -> 373.466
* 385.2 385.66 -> 385.612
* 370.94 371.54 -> 370.980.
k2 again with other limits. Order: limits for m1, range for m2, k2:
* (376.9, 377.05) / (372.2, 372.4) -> -0.18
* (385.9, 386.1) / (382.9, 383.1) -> 0.06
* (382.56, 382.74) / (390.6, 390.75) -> 0.02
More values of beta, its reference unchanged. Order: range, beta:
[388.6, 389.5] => 388.911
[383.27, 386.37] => 383.311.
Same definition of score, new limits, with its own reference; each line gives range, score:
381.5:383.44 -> -1.5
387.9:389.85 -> 0.2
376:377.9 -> 1.2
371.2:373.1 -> 0.4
